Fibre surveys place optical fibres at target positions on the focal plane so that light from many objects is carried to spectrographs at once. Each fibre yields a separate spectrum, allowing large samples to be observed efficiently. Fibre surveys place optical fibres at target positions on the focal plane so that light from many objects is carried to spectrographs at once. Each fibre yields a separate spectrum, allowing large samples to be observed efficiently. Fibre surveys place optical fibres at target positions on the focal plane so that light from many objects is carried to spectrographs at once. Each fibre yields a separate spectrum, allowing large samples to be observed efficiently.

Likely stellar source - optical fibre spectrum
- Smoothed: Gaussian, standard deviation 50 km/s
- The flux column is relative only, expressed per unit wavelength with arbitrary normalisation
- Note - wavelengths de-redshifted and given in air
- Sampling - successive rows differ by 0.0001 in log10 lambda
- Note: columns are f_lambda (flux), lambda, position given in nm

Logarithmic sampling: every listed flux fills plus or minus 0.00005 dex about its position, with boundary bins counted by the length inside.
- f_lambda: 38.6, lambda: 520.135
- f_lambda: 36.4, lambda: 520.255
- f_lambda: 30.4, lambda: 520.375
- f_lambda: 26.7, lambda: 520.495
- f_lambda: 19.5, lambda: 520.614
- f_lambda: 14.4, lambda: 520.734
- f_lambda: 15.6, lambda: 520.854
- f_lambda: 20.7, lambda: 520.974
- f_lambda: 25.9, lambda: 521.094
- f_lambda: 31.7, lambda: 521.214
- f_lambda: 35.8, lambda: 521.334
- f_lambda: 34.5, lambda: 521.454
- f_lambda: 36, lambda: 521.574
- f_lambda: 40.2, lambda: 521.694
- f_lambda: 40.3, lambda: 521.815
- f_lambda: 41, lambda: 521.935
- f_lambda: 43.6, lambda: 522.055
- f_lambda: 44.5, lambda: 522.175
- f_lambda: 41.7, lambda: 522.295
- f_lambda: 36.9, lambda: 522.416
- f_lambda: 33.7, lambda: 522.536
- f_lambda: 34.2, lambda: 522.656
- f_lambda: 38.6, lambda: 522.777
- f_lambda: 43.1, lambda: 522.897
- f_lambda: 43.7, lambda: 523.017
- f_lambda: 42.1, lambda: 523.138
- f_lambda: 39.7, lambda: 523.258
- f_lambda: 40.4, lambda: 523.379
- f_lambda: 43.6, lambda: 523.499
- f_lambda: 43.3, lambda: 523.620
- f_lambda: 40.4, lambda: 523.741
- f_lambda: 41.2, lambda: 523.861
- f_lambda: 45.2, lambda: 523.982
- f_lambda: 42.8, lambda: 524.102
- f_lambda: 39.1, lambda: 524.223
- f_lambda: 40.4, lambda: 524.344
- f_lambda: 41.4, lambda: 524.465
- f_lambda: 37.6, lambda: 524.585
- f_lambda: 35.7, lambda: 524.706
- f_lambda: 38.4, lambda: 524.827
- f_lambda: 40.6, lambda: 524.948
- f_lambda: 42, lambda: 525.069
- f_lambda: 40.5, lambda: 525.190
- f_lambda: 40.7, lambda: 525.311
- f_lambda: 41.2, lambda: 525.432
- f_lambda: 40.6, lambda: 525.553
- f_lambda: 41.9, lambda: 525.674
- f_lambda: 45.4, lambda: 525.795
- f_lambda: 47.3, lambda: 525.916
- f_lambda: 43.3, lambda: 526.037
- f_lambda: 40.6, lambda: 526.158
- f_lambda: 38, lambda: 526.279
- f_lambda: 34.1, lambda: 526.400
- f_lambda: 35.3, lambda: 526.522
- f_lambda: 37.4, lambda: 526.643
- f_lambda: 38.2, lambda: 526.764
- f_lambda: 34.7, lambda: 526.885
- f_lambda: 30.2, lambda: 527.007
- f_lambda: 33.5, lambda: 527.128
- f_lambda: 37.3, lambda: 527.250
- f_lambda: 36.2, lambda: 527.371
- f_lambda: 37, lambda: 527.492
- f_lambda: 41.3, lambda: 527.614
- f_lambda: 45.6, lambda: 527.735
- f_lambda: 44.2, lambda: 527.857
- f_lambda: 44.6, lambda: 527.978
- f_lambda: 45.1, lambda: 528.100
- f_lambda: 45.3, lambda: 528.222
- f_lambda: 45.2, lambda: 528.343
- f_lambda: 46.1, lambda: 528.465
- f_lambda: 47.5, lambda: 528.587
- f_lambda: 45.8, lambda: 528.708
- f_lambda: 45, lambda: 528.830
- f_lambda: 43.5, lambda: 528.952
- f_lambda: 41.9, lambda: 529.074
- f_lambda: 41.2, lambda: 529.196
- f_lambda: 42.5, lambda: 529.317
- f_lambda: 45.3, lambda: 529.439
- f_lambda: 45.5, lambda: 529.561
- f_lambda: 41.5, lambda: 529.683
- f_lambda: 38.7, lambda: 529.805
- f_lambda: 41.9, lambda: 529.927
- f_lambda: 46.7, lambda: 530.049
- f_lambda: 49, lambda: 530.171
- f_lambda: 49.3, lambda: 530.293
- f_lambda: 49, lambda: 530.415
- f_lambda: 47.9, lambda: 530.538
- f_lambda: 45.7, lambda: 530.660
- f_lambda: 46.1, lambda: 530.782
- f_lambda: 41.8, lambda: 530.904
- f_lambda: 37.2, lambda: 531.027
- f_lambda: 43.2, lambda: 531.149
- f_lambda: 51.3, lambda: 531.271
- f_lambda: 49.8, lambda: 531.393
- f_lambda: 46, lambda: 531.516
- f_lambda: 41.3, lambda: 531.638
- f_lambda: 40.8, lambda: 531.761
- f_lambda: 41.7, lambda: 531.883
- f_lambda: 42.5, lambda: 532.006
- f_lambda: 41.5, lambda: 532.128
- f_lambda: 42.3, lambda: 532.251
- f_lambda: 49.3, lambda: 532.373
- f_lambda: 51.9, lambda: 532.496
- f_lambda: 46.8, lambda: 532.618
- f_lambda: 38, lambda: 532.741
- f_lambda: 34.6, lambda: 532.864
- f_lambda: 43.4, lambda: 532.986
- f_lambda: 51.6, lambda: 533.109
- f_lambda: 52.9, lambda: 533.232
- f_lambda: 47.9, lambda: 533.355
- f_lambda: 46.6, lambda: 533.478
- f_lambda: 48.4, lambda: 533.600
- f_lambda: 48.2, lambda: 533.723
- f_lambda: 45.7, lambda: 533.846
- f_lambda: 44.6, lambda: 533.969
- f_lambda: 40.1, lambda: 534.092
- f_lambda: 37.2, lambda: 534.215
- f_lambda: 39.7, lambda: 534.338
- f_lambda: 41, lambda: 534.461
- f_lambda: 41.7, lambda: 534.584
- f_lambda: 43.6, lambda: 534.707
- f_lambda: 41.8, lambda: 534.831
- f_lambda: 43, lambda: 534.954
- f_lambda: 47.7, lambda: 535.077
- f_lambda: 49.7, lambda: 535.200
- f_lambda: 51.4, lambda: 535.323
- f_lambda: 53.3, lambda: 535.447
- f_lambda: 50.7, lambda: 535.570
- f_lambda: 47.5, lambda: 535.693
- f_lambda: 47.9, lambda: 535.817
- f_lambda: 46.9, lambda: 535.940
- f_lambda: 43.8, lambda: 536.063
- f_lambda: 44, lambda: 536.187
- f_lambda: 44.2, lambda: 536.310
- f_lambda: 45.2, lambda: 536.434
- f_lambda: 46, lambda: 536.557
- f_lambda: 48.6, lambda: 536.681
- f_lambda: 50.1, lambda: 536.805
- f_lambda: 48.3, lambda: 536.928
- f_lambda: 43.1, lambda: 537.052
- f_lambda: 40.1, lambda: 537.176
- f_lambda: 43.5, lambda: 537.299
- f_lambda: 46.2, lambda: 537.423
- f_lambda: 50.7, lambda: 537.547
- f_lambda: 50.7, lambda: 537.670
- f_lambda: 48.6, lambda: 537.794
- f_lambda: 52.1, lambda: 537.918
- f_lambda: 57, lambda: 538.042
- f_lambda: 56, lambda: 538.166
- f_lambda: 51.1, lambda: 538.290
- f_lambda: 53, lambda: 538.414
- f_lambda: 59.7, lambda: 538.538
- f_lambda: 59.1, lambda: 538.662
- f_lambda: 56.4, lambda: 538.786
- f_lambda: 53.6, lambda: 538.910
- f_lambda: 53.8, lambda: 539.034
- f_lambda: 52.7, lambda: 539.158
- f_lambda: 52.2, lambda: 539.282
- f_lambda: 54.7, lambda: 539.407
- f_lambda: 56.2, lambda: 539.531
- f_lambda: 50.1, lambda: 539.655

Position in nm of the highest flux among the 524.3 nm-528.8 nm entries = 528.587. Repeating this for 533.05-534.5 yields 533.232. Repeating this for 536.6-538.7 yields 538.538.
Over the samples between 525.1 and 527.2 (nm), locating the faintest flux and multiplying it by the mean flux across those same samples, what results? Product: 1178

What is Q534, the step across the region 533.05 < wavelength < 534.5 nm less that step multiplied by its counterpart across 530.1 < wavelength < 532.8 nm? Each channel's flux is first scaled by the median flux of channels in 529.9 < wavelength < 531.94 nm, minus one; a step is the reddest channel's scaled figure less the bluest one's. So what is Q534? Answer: -0.29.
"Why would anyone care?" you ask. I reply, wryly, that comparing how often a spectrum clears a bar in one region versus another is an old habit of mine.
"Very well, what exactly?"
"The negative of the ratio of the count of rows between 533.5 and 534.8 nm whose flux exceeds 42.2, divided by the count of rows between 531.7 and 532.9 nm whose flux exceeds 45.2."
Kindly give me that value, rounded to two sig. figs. -1.7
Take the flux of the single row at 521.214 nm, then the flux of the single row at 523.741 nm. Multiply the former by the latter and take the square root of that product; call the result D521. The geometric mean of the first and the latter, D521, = 35.8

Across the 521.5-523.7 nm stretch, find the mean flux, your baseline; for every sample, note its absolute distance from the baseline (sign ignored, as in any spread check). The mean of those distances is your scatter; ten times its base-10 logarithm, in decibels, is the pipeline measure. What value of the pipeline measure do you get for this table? 4.1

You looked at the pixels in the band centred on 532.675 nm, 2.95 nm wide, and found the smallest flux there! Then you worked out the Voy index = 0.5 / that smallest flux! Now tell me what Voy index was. 0.0145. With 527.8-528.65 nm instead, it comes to 0.0113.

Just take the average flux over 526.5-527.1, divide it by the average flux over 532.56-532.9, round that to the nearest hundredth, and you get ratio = 0.88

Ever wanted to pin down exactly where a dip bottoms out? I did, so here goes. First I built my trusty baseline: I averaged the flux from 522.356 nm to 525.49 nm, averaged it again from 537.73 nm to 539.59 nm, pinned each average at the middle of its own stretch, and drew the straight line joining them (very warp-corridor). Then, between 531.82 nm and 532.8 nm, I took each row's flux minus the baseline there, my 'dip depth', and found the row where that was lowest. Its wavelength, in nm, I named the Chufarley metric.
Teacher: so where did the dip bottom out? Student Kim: 532.741 nm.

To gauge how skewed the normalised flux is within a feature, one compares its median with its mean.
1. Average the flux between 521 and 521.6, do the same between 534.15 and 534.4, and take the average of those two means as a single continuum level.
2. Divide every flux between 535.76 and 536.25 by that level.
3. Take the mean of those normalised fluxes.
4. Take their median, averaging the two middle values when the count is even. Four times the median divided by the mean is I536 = 3.98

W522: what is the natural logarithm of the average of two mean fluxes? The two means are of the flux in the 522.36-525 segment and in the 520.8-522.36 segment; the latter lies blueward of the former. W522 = 3.62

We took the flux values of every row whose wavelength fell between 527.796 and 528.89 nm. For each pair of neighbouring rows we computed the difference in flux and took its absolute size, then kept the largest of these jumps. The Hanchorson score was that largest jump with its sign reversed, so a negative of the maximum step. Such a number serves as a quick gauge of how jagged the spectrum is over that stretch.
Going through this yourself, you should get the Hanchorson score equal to -1.7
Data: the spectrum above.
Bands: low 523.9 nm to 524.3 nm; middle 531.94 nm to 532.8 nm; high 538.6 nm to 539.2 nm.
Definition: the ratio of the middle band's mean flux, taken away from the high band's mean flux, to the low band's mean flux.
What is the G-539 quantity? 0.25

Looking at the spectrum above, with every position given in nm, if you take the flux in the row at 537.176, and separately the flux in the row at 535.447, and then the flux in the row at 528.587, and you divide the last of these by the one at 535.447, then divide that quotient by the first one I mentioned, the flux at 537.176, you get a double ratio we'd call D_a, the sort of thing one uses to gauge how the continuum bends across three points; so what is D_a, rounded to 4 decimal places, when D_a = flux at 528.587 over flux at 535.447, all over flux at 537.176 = 0.0222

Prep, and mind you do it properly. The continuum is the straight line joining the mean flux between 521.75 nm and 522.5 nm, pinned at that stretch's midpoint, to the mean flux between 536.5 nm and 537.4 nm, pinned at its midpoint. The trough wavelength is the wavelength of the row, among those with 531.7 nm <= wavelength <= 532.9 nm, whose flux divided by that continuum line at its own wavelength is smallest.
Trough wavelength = 532.864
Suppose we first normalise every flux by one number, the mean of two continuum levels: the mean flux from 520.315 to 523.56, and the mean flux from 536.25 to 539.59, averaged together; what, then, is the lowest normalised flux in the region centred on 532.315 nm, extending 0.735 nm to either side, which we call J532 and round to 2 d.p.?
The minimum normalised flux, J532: 0.81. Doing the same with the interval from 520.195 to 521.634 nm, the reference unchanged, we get 0.34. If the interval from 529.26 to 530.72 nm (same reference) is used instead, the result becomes 0.90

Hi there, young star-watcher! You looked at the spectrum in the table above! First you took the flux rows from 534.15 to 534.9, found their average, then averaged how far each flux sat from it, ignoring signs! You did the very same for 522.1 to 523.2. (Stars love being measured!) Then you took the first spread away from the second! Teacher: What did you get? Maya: 2.0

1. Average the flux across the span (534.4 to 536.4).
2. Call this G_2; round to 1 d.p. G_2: 46.1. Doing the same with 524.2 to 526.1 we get 41.0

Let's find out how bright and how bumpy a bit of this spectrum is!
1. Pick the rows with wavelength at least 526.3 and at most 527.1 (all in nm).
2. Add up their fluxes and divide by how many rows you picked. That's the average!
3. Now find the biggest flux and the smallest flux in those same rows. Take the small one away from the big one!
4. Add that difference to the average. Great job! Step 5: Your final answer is 43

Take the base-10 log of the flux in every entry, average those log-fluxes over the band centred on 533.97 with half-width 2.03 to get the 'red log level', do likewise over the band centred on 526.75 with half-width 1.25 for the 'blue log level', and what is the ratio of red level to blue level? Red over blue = 1.04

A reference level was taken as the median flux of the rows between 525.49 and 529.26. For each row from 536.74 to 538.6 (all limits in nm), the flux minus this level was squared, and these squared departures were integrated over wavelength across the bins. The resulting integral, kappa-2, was 172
